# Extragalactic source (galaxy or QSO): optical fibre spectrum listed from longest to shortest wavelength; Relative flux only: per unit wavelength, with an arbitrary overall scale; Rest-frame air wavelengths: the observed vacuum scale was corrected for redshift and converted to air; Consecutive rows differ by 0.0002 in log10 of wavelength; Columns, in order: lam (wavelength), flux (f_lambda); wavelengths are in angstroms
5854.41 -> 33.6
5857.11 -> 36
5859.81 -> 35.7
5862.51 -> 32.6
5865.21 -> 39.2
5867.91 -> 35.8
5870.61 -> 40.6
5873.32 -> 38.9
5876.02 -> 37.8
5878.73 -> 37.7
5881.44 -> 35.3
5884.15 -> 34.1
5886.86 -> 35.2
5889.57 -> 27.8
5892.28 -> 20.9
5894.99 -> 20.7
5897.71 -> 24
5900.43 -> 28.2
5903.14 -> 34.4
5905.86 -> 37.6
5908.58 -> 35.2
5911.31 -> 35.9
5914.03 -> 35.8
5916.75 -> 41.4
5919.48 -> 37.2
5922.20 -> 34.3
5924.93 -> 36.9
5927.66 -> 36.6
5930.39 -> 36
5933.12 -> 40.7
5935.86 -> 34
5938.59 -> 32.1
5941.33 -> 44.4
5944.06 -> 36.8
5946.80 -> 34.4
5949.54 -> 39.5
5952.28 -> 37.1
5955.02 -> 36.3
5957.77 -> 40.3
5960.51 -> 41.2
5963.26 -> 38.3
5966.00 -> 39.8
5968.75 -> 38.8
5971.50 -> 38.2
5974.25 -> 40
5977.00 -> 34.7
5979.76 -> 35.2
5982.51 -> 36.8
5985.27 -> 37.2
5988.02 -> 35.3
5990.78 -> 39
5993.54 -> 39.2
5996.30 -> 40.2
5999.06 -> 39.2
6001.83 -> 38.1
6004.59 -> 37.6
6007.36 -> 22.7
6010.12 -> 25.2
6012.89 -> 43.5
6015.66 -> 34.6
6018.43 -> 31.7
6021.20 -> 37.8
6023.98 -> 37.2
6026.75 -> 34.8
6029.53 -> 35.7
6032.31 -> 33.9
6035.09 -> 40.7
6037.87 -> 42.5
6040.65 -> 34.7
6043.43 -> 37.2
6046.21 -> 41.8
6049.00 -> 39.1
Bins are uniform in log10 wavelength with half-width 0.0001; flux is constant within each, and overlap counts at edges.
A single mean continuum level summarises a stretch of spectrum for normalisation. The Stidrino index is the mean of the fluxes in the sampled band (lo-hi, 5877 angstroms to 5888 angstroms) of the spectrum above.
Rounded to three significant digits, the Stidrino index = 35.6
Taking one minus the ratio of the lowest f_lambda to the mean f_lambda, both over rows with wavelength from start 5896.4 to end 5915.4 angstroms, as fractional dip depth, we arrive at 0.27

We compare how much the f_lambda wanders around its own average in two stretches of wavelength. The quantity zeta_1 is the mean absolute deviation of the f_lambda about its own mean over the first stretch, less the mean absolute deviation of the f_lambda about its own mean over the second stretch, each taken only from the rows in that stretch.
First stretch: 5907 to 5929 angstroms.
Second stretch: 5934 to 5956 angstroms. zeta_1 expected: -1.3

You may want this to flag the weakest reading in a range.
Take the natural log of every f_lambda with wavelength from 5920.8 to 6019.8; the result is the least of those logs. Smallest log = 3.12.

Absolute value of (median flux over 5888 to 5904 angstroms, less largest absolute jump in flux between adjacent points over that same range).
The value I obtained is 19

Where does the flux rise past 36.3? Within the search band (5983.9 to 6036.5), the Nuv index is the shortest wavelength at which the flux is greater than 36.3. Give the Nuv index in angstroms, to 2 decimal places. 5985.27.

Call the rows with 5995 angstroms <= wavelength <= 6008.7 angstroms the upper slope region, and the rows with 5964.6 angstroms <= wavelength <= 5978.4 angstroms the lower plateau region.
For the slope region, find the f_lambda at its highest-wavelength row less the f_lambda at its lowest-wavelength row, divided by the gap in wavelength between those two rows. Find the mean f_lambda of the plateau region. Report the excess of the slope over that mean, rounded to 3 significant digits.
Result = -39.9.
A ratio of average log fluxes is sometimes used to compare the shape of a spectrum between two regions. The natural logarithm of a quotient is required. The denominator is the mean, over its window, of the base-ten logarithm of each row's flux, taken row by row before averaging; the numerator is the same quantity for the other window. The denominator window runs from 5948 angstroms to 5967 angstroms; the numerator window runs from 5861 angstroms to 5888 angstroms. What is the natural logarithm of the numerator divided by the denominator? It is -0.016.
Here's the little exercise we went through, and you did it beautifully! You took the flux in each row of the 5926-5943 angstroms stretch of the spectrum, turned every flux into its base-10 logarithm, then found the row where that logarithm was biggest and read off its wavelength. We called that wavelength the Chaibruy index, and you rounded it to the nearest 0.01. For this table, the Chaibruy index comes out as 5941.33 angstroms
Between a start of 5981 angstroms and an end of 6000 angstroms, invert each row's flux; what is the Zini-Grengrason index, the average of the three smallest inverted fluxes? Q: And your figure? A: 0.0253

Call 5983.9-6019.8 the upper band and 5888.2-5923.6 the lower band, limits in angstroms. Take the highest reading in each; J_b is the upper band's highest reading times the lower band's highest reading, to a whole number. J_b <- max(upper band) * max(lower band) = 1801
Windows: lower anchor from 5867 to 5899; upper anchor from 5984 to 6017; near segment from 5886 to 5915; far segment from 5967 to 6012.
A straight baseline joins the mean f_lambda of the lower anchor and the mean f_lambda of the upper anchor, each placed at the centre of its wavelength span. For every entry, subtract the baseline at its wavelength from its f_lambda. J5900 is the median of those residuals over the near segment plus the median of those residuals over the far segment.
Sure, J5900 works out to 3.3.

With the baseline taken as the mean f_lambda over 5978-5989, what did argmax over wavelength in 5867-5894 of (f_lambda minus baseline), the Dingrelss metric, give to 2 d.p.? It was 5870.61 angstroms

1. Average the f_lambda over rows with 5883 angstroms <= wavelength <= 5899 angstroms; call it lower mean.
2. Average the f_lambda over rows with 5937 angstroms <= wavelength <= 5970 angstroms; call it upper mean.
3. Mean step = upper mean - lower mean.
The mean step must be 11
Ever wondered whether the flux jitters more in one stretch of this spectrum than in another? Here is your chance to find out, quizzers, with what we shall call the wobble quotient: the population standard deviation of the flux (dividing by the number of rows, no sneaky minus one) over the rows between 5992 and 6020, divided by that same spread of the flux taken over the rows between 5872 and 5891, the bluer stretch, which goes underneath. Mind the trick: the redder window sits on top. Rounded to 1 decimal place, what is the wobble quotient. 1.9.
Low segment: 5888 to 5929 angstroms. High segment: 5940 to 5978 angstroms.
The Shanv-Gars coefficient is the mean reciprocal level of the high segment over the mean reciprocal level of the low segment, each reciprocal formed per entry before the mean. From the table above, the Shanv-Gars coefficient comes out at 0.808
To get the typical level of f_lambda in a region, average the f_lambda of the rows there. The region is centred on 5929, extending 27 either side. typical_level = 36.8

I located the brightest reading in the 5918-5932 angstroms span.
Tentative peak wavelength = 5919.48 angstroms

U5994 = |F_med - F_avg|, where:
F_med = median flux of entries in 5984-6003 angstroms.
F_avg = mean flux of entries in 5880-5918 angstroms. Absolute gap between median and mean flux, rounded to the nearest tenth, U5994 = 7.1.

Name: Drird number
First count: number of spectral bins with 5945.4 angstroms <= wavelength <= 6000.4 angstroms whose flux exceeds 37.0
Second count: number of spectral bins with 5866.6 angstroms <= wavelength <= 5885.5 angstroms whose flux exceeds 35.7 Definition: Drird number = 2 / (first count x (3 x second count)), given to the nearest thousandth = 0.010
